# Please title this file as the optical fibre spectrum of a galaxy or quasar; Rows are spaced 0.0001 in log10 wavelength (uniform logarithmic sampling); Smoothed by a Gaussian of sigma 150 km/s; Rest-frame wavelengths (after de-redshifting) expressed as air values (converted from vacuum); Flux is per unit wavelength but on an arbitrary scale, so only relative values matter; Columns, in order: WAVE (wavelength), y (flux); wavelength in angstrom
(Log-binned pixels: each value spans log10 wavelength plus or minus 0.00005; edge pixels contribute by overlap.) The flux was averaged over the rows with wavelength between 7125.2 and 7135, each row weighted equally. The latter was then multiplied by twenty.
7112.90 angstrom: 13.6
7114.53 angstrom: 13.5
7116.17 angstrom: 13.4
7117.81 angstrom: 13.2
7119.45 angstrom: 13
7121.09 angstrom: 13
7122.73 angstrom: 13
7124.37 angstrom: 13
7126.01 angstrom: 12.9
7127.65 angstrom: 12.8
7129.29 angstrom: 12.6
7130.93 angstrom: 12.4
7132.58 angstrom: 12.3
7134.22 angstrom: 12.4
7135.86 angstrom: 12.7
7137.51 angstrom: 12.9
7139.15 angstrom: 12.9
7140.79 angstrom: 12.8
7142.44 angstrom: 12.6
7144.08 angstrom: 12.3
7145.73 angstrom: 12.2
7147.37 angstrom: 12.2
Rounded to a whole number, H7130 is 251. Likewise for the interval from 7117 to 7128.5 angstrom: 260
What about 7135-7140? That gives 257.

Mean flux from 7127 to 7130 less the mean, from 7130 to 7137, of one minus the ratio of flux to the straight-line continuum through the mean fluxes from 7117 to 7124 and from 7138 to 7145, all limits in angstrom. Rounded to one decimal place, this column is 12.7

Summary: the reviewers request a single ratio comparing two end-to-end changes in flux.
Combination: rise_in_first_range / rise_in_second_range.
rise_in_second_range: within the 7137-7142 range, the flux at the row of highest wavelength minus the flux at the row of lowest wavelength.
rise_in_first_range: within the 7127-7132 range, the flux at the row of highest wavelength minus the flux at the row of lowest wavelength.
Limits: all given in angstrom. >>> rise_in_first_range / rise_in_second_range 4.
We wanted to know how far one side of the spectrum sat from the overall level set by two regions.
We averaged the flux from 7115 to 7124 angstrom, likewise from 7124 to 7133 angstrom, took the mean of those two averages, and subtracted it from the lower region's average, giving 0.23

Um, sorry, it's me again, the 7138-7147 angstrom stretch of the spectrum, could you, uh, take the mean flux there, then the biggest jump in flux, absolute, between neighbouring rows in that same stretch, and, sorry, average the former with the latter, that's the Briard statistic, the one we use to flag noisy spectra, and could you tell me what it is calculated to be 6.43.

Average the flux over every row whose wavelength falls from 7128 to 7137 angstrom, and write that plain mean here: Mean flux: 12.5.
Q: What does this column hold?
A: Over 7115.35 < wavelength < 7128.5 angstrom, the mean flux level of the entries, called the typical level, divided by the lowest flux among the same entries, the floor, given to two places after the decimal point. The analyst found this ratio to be 1.02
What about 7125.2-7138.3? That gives 1.03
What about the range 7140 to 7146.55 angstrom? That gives 1.02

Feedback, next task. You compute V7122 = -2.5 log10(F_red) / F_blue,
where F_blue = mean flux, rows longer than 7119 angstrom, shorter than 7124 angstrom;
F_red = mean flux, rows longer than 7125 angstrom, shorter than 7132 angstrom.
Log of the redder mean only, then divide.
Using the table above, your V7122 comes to -0.2121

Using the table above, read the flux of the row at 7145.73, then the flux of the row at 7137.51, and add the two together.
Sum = 25.10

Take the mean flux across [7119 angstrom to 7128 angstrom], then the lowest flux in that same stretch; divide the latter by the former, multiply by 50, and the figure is 49.4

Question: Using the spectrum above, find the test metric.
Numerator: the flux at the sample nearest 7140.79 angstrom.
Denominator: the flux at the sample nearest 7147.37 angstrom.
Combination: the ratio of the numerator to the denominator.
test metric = 1.049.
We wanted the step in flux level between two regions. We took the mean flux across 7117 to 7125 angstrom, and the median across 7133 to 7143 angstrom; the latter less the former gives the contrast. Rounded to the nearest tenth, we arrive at -0.3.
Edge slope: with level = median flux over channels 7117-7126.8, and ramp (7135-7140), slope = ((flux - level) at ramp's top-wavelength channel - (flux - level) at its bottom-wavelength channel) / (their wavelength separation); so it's 0.06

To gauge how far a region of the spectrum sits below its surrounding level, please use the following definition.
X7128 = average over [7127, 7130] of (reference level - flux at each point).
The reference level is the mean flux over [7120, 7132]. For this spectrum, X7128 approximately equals 0.11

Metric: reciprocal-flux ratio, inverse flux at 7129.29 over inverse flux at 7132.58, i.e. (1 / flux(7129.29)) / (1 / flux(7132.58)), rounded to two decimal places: 0.98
